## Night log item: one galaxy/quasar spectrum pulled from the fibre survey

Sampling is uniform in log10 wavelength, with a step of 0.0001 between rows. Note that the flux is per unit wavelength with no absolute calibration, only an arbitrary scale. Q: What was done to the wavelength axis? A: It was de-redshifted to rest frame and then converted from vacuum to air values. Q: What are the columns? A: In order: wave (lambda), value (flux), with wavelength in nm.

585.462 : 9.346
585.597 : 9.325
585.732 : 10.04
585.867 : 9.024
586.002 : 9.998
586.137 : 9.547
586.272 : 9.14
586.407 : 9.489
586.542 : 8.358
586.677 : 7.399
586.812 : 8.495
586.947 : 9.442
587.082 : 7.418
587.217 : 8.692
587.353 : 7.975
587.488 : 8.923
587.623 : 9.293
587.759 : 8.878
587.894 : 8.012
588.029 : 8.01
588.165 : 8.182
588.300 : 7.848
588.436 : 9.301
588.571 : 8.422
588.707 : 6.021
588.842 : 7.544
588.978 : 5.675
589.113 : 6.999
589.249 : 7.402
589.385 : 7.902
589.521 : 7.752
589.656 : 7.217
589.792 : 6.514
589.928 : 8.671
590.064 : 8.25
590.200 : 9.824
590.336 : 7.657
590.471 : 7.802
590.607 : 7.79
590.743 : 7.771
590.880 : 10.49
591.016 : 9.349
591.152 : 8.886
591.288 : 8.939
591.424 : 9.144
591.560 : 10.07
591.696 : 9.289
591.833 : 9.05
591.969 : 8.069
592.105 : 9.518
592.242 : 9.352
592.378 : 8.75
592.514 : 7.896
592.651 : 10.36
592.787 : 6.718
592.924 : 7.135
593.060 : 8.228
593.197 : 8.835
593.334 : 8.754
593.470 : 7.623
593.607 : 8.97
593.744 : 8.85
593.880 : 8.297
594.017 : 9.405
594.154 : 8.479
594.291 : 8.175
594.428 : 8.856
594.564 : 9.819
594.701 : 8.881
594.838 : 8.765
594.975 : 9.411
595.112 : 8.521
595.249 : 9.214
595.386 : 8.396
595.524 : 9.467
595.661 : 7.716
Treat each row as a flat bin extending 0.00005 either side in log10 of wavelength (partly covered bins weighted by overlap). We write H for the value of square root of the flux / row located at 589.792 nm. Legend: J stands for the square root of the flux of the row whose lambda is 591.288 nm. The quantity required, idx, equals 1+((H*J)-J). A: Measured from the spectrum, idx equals 5.64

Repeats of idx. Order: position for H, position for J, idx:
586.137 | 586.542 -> 7.04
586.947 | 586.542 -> 6.99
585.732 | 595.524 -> 7.67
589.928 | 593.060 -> 6.58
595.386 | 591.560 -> 7.02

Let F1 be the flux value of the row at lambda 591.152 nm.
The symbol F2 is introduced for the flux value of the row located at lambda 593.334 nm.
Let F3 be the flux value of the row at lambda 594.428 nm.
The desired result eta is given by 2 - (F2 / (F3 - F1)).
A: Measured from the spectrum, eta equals 294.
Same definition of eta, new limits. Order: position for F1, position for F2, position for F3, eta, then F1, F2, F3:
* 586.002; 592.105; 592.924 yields 5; 9.998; 9.518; 7.135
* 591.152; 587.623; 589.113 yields 7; 8.886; 9.293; 6.999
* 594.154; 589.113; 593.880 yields 40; 8.479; 6.999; 8.297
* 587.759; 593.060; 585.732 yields -5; 8.878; 8.228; 10.04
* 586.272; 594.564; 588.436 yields -59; 9.14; 9.819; 9.301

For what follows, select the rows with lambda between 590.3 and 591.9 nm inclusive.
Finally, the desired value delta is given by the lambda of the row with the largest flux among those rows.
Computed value 590.880 nm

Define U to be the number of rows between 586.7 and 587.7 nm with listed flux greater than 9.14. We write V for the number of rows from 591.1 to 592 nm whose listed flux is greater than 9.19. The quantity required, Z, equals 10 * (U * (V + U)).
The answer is 80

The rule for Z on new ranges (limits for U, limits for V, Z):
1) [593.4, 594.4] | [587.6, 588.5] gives 30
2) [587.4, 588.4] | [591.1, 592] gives 30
